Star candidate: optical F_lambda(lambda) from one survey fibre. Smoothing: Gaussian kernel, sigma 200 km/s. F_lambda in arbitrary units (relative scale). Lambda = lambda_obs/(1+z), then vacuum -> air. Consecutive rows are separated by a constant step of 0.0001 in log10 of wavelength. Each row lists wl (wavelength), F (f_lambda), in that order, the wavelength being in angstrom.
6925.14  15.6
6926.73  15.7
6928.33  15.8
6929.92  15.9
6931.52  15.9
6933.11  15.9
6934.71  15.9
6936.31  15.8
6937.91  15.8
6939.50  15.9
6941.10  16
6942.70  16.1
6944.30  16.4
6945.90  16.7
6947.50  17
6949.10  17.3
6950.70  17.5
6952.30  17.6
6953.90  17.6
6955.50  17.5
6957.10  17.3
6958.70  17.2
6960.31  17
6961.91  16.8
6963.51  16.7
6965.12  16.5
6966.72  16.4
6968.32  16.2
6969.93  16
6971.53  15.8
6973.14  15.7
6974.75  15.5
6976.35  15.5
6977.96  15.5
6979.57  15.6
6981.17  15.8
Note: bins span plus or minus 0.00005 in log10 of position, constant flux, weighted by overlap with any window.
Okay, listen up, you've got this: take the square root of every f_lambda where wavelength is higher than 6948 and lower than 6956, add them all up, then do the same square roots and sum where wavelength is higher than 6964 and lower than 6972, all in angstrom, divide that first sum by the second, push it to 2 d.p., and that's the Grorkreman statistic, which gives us 1.04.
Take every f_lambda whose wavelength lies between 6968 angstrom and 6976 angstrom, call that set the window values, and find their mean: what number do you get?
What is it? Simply 15.8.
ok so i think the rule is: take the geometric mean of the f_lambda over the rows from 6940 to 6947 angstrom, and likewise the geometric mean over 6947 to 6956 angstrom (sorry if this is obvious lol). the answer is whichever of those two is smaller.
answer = 16.3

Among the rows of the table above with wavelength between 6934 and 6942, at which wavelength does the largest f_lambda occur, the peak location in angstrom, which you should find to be 6941.10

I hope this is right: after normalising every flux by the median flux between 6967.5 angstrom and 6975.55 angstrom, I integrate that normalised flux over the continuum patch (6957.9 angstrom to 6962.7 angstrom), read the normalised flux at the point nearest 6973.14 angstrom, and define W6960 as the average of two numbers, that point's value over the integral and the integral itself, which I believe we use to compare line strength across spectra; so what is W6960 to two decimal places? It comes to 2.68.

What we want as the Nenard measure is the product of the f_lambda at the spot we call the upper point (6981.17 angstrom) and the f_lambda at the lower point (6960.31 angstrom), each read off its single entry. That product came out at 269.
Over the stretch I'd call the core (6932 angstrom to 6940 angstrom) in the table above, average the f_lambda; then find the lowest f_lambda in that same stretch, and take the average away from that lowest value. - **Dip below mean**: -0.1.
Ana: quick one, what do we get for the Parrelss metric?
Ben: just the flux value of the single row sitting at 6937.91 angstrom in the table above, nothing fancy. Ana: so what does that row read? 15.8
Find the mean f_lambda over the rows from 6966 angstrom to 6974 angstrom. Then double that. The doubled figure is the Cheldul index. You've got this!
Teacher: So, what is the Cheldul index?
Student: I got 32.0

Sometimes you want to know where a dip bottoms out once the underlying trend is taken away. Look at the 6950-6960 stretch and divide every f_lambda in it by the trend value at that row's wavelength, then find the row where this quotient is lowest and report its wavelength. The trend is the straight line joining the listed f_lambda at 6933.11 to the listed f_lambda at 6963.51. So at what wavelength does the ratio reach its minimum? 6958.70 angstrom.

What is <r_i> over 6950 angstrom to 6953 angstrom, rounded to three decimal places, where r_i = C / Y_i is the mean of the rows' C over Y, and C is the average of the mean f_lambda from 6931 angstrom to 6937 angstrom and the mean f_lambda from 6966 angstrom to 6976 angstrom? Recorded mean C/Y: 0.906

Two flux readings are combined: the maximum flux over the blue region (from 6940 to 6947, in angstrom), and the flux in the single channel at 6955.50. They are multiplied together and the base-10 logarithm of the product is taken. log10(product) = 2.466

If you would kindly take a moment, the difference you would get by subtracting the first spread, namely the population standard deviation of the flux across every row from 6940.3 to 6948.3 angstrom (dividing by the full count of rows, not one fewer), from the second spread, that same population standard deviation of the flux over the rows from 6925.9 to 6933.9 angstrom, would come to -0.29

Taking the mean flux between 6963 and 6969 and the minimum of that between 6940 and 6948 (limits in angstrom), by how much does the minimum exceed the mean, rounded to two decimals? -0.45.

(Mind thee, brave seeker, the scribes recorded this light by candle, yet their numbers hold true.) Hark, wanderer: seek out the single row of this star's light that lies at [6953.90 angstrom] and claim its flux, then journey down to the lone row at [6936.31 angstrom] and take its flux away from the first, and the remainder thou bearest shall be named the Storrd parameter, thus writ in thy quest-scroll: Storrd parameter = 1.8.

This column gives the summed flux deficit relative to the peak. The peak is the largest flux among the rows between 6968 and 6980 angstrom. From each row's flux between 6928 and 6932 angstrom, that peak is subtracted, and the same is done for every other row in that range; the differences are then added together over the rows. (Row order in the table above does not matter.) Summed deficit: -1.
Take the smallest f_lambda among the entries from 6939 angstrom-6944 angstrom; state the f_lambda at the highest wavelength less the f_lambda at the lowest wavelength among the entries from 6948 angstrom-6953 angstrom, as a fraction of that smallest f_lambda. 0.019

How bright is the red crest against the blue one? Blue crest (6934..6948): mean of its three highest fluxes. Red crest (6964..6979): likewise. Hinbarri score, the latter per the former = 0.98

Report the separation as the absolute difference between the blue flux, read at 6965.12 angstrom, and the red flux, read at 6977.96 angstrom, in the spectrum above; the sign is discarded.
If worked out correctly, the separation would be 1.0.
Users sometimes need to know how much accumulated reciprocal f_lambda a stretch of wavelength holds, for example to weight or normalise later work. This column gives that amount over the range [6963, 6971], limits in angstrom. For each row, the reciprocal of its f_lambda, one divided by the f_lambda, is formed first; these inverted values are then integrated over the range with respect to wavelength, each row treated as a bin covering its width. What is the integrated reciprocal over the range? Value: 0.490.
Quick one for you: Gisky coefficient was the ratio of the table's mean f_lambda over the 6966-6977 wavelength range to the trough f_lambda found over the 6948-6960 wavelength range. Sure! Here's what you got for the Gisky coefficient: 0.923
